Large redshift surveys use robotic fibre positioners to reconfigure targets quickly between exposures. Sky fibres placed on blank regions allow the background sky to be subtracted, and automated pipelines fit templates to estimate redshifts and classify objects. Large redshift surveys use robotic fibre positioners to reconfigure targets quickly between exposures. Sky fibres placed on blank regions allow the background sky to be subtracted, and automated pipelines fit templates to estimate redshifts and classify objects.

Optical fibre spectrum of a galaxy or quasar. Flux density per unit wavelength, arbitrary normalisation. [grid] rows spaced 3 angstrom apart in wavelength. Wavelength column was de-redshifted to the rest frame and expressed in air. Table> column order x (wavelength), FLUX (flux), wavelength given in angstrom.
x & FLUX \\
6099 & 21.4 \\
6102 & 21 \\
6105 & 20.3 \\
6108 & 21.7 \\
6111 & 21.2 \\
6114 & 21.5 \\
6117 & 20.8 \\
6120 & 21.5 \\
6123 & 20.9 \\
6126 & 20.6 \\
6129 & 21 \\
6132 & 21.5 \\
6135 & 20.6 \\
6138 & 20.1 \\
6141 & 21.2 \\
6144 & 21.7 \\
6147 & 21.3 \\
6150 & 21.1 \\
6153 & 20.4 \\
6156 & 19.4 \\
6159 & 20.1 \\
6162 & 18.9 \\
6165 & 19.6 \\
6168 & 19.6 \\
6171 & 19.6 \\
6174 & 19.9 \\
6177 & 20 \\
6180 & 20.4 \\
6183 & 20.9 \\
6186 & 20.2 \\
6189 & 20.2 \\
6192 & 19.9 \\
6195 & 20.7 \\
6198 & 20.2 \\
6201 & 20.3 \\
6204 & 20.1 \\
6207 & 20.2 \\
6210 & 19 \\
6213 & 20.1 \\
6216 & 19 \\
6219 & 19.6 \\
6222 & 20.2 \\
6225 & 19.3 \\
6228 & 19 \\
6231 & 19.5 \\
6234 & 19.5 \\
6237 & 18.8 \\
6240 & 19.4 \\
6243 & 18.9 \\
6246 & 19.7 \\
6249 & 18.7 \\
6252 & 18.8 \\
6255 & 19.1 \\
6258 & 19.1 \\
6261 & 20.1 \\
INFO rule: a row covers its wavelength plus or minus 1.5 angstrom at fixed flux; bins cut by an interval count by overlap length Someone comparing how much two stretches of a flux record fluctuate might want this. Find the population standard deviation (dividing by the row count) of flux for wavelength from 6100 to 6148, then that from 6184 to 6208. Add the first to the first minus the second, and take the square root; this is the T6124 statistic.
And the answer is 0.85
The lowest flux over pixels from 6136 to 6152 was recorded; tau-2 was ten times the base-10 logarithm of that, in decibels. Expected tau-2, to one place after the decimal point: 13.0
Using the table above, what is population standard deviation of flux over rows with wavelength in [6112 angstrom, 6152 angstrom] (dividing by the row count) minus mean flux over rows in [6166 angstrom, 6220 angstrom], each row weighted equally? -19.6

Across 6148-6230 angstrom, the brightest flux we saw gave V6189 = 21.1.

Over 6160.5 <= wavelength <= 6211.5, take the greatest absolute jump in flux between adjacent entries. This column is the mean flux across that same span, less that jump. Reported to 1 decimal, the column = 18.8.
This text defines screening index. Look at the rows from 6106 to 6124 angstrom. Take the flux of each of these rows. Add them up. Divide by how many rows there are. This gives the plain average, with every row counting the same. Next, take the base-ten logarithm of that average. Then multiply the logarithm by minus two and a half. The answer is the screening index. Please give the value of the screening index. -3.32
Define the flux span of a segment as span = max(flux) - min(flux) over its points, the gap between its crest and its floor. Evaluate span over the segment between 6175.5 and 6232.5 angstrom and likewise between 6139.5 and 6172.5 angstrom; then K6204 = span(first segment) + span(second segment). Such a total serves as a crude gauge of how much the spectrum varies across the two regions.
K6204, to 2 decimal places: 4.70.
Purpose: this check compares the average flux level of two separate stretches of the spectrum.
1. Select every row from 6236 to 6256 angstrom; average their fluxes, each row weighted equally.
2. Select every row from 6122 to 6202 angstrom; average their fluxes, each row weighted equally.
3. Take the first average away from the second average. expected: 1.32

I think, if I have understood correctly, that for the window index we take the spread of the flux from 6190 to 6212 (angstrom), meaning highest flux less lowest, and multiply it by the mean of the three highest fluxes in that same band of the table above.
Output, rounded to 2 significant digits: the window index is 35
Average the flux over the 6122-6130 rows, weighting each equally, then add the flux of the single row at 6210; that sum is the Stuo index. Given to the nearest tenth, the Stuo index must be 39.8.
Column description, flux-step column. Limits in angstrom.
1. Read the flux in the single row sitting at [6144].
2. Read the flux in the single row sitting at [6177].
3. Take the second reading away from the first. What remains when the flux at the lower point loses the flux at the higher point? 1.7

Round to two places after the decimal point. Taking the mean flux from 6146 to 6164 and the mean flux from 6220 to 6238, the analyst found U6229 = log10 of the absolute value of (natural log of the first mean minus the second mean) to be 1.21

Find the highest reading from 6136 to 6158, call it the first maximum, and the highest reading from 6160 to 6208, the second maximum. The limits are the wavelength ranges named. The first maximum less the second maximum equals 0.80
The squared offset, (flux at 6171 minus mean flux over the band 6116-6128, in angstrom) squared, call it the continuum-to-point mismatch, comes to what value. 1.8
